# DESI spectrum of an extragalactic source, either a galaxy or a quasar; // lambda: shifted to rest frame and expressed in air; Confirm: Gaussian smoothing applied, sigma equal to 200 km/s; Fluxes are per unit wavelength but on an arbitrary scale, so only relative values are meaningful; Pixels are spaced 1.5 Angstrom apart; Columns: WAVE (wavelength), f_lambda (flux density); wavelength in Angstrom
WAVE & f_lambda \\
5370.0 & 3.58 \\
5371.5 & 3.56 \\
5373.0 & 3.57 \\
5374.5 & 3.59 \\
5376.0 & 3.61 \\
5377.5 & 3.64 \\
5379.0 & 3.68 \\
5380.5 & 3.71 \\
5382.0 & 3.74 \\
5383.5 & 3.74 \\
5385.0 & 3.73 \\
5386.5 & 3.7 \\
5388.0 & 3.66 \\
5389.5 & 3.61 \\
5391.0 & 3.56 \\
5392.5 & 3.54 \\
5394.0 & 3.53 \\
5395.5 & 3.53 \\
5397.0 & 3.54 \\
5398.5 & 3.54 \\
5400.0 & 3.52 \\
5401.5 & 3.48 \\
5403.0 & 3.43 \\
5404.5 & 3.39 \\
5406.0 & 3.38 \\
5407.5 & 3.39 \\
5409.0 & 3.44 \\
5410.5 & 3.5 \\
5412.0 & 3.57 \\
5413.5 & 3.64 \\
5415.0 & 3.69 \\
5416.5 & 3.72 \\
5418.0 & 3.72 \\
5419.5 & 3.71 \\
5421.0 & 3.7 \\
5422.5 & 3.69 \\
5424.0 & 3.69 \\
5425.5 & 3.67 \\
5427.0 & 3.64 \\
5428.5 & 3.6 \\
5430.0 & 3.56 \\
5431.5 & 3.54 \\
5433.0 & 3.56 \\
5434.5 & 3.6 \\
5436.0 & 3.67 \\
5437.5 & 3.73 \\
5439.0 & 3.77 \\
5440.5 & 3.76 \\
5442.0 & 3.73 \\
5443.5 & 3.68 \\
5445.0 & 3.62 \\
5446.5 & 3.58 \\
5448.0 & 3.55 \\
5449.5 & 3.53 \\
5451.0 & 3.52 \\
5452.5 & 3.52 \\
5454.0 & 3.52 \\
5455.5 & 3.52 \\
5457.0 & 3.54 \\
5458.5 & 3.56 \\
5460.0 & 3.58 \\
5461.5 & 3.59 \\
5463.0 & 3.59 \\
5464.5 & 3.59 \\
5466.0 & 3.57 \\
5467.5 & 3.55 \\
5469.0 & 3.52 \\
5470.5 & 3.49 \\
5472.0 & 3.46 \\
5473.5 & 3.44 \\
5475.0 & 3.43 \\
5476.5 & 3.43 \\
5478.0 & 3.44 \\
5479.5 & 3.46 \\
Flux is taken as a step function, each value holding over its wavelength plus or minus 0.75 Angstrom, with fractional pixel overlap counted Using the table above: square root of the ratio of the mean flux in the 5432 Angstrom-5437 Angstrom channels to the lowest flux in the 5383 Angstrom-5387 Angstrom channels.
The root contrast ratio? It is 0.988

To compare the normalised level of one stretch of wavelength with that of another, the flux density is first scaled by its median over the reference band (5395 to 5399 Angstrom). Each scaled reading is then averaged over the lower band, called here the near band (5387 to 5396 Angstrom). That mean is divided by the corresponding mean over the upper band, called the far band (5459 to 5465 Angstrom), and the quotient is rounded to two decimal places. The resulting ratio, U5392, 1.00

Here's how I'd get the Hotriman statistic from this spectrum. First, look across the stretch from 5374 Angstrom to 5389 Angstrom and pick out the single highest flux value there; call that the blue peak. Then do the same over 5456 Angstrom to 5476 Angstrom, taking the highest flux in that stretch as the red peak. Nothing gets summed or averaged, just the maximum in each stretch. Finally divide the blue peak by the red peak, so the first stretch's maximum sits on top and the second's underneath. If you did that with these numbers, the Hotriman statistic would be 1.04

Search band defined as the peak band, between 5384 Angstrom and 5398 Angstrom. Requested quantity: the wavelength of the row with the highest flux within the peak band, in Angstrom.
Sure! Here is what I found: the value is 5385.0 Angstrom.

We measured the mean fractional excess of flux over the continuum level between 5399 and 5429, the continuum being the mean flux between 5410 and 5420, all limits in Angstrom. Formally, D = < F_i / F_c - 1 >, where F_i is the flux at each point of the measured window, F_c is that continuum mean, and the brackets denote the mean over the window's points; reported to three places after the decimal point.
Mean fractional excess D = -0.020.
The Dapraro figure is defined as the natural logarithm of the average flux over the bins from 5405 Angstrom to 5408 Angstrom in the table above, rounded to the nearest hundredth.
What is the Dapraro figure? 1.22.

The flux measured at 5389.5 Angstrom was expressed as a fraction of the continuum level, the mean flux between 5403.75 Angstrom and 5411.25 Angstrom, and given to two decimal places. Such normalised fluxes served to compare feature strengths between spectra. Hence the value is 1.06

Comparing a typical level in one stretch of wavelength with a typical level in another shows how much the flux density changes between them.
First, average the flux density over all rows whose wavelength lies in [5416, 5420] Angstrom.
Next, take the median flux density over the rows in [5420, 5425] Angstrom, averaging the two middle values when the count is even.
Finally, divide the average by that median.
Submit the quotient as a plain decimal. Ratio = 1.01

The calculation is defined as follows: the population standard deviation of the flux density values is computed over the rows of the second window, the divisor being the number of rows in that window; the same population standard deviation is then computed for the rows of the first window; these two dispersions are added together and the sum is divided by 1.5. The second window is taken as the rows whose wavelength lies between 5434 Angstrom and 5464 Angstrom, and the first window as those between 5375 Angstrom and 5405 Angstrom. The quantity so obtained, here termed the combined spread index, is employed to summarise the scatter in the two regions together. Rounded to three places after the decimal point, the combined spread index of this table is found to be 0.123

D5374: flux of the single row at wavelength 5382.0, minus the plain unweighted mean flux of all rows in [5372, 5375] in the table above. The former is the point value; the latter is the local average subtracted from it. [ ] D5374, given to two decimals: 0.16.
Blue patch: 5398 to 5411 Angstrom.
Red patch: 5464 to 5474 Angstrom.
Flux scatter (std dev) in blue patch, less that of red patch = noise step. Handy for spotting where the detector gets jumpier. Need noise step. 0.004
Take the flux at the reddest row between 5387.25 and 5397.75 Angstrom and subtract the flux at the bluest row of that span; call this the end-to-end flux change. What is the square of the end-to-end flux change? 0.014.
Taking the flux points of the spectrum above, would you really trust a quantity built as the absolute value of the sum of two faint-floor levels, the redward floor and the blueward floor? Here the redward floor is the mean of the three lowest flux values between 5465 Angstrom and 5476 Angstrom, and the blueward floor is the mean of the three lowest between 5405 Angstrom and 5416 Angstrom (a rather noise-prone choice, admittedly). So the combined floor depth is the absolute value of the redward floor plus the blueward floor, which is 6.85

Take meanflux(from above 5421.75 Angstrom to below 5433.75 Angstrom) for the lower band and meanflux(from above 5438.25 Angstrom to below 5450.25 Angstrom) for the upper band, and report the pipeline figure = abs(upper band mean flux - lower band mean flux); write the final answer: 0.03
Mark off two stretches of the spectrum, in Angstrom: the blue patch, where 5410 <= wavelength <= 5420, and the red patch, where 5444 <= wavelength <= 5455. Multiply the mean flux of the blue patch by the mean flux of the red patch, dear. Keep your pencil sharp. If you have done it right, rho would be 13.0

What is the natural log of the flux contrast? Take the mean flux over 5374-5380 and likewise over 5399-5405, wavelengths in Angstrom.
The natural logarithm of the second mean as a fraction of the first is -0.049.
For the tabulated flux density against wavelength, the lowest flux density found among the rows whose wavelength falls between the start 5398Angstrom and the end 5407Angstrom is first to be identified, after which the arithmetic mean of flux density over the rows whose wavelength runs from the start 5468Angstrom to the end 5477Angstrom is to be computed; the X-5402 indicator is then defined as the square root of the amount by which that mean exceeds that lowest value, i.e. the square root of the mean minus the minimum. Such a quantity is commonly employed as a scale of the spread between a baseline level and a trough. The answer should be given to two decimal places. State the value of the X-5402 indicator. 0.29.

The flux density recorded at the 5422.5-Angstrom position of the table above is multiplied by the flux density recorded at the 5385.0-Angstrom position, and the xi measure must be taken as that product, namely 13.8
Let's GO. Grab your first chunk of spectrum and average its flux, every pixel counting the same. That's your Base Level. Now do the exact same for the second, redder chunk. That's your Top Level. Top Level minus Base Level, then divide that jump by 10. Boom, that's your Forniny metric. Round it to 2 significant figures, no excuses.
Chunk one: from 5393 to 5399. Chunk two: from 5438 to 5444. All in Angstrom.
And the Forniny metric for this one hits 0.020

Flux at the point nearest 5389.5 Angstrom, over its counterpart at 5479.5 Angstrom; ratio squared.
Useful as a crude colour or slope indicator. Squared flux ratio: 1.09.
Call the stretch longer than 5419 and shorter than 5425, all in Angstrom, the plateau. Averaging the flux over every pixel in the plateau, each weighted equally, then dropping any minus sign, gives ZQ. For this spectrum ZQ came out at 3.70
